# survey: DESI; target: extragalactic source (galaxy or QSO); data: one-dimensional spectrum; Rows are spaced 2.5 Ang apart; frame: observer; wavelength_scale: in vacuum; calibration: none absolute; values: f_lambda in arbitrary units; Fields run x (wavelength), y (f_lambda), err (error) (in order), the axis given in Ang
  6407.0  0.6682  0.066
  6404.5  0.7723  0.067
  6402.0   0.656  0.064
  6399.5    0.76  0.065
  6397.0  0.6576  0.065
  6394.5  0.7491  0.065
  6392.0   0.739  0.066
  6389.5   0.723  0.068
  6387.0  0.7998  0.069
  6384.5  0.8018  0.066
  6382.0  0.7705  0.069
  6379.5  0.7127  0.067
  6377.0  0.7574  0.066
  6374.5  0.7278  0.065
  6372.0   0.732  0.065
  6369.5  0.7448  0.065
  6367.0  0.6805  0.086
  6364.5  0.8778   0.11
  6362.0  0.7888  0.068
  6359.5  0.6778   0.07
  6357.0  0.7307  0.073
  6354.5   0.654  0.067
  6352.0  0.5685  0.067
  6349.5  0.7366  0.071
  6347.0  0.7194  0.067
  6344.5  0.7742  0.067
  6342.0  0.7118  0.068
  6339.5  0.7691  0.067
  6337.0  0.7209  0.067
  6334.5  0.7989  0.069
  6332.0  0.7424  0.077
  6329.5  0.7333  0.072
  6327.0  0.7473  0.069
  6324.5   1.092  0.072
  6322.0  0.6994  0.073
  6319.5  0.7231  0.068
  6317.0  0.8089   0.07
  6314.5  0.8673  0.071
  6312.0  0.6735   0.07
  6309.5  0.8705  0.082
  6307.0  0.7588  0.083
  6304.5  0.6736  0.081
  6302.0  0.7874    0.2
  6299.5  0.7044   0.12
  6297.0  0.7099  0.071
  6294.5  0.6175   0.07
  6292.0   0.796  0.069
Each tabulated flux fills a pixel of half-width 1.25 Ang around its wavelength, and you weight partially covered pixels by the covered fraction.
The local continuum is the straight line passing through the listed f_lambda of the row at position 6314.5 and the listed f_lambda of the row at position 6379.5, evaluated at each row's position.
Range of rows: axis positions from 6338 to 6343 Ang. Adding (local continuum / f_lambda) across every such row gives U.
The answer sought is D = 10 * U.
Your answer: 21.8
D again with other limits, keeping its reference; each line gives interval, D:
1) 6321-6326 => 19.9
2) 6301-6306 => 24.6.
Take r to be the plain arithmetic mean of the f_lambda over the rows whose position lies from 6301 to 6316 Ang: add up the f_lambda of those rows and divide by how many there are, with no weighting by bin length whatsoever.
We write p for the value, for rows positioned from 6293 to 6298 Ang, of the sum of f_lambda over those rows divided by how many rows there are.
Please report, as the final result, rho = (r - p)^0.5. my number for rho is 0.33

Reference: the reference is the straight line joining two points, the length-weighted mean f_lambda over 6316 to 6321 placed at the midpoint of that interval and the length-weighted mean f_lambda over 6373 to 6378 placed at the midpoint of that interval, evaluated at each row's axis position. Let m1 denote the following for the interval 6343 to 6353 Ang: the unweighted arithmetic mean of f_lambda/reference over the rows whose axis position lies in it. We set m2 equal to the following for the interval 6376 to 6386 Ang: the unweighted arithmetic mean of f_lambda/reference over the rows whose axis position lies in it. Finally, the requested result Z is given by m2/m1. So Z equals 1.10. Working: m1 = 0.932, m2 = 1.03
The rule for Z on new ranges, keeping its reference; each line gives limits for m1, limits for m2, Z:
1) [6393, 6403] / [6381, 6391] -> 1.09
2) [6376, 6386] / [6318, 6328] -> 1.04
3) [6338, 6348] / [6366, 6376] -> 0.98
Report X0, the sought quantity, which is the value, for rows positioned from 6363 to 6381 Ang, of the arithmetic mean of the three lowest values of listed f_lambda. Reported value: 0.71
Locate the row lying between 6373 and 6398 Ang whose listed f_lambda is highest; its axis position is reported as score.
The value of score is 6384.5 Ang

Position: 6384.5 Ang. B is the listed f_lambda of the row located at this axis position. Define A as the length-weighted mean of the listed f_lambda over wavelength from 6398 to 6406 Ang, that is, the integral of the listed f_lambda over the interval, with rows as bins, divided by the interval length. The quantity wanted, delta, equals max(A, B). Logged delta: 0.80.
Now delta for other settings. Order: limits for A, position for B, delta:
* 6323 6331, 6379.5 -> 0.85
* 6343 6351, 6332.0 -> 0.74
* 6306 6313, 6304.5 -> 0.77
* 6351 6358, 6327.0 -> 0.75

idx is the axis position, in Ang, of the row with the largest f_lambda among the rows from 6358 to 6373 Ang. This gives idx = 6364.5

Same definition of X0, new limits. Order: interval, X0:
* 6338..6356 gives 0.64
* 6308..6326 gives 0.70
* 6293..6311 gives 0.67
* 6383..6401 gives 0.71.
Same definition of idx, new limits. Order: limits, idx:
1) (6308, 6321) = 6309.5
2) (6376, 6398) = 6384.5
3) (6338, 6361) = 6344.5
